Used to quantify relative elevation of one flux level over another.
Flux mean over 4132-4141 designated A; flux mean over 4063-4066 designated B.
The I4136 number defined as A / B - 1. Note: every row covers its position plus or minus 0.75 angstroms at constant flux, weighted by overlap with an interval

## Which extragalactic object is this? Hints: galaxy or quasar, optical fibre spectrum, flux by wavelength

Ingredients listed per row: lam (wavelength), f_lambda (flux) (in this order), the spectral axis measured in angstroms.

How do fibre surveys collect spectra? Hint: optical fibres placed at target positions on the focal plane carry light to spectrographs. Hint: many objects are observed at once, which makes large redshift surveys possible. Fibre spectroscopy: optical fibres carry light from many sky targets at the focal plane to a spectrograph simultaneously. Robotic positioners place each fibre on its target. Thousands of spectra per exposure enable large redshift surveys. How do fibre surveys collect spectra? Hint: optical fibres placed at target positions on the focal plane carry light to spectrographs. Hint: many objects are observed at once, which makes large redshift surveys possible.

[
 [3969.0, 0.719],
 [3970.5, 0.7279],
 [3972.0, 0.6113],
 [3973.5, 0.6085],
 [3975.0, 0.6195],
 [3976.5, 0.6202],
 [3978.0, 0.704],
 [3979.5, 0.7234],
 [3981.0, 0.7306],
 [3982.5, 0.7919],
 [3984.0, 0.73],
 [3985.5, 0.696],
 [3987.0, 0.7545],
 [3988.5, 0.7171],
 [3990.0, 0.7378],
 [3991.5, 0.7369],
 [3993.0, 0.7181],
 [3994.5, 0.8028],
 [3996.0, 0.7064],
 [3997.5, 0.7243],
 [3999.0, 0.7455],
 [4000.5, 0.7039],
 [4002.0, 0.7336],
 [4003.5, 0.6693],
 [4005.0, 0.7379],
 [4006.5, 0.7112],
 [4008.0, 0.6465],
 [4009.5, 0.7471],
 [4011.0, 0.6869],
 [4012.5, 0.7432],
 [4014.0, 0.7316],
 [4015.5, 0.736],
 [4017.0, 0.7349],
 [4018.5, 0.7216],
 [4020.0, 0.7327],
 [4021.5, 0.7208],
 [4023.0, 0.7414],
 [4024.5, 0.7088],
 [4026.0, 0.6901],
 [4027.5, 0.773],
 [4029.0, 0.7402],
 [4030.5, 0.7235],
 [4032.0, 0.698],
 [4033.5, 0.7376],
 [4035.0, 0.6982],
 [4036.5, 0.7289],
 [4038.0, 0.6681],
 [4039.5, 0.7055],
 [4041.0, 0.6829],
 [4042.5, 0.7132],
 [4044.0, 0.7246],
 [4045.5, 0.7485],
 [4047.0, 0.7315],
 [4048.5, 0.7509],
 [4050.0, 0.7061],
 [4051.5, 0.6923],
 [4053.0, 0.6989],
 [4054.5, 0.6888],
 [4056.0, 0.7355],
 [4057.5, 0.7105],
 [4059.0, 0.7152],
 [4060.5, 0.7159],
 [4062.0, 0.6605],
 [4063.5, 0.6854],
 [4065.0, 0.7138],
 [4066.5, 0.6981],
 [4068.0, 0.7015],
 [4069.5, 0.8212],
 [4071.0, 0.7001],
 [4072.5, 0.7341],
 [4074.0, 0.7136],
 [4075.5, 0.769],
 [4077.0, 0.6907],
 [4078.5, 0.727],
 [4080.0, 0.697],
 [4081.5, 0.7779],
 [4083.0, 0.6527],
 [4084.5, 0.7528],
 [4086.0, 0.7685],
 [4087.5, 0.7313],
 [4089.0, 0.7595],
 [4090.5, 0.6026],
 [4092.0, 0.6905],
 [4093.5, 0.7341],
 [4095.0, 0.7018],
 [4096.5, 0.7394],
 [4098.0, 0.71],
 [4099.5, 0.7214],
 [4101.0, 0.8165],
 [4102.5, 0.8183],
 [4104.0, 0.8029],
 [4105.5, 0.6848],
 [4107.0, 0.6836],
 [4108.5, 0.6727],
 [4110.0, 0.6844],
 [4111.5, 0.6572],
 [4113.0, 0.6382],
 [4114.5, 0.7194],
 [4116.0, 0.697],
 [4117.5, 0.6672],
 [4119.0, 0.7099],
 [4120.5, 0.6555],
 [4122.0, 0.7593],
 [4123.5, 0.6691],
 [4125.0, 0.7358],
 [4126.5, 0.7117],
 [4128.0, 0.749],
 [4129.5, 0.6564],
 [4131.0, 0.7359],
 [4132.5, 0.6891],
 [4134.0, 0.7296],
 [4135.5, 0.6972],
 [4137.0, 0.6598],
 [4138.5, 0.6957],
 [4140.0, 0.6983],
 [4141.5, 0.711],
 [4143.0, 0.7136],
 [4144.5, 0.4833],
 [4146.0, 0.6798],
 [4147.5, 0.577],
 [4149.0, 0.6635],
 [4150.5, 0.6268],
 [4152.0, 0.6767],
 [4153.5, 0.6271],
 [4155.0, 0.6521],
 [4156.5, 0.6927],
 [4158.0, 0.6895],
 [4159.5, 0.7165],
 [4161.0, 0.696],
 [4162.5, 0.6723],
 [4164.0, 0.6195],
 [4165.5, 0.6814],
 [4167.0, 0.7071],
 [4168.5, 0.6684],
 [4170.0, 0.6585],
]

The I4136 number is -0.007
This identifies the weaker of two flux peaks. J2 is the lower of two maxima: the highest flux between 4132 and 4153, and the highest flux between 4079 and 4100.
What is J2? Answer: 0.730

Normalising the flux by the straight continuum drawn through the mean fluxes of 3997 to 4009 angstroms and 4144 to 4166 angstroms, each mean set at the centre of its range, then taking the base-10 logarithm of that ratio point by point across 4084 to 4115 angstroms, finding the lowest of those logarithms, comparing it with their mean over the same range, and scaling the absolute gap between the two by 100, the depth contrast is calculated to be 7.7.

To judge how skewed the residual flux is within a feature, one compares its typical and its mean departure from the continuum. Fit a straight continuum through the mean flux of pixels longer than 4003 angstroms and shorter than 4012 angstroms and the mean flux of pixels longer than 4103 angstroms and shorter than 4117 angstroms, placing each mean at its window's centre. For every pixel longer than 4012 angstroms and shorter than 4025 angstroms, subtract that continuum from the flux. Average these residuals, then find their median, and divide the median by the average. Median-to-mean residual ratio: 1.1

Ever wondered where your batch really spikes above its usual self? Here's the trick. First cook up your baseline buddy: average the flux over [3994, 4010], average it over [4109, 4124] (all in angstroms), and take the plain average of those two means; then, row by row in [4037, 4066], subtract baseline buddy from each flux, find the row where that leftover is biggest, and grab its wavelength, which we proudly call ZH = 4048.5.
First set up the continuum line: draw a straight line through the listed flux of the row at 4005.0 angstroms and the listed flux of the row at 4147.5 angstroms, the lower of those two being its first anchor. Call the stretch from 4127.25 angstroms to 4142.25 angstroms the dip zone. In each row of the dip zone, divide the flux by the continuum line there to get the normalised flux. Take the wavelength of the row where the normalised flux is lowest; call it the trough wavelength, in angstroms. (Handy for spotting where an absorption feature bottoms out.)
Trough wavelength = 4129.5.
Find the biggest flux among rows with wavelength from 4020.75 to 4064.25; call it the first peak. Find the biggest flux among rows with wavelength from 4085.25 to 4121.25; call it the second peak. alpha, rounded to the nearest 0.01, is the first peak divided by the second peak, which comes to 0.94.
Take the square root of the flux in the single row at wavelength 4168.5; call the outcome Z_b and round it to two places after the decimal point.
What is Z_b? 0.82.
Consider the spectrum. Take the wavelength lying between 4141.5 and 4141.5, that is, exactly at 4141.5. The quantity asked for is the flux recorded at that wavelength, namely 0.711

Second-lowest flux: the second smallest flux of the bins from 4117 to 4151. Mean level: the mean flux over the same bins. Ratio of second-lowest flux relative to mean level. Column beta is 0.85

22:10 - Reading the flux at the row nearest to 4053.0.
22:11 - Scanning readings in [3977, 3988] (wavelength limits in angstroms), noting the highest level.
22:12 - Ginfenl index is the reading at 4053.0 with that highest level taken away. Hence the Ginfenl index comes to -0.093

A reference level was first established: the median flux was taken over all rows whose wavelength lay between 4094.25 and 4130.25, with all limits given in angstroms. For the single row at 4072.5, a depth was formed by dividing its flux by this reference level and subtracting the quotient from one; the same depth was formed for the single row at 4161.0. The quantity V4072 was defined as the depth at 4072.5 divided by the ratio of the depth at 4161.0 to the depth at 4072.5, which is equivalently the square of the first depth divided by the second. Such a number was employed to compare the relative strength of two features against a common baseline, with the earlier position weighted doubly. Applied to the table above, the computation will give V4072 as 0.11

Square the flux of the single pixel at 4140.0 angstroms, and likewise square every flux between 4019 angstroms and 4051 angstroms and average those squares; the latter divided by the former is 1.06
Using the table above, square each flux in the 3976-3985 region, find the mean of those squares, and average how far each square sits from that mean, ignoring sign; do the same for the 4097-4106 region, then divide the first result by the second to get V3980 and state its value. 0.62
